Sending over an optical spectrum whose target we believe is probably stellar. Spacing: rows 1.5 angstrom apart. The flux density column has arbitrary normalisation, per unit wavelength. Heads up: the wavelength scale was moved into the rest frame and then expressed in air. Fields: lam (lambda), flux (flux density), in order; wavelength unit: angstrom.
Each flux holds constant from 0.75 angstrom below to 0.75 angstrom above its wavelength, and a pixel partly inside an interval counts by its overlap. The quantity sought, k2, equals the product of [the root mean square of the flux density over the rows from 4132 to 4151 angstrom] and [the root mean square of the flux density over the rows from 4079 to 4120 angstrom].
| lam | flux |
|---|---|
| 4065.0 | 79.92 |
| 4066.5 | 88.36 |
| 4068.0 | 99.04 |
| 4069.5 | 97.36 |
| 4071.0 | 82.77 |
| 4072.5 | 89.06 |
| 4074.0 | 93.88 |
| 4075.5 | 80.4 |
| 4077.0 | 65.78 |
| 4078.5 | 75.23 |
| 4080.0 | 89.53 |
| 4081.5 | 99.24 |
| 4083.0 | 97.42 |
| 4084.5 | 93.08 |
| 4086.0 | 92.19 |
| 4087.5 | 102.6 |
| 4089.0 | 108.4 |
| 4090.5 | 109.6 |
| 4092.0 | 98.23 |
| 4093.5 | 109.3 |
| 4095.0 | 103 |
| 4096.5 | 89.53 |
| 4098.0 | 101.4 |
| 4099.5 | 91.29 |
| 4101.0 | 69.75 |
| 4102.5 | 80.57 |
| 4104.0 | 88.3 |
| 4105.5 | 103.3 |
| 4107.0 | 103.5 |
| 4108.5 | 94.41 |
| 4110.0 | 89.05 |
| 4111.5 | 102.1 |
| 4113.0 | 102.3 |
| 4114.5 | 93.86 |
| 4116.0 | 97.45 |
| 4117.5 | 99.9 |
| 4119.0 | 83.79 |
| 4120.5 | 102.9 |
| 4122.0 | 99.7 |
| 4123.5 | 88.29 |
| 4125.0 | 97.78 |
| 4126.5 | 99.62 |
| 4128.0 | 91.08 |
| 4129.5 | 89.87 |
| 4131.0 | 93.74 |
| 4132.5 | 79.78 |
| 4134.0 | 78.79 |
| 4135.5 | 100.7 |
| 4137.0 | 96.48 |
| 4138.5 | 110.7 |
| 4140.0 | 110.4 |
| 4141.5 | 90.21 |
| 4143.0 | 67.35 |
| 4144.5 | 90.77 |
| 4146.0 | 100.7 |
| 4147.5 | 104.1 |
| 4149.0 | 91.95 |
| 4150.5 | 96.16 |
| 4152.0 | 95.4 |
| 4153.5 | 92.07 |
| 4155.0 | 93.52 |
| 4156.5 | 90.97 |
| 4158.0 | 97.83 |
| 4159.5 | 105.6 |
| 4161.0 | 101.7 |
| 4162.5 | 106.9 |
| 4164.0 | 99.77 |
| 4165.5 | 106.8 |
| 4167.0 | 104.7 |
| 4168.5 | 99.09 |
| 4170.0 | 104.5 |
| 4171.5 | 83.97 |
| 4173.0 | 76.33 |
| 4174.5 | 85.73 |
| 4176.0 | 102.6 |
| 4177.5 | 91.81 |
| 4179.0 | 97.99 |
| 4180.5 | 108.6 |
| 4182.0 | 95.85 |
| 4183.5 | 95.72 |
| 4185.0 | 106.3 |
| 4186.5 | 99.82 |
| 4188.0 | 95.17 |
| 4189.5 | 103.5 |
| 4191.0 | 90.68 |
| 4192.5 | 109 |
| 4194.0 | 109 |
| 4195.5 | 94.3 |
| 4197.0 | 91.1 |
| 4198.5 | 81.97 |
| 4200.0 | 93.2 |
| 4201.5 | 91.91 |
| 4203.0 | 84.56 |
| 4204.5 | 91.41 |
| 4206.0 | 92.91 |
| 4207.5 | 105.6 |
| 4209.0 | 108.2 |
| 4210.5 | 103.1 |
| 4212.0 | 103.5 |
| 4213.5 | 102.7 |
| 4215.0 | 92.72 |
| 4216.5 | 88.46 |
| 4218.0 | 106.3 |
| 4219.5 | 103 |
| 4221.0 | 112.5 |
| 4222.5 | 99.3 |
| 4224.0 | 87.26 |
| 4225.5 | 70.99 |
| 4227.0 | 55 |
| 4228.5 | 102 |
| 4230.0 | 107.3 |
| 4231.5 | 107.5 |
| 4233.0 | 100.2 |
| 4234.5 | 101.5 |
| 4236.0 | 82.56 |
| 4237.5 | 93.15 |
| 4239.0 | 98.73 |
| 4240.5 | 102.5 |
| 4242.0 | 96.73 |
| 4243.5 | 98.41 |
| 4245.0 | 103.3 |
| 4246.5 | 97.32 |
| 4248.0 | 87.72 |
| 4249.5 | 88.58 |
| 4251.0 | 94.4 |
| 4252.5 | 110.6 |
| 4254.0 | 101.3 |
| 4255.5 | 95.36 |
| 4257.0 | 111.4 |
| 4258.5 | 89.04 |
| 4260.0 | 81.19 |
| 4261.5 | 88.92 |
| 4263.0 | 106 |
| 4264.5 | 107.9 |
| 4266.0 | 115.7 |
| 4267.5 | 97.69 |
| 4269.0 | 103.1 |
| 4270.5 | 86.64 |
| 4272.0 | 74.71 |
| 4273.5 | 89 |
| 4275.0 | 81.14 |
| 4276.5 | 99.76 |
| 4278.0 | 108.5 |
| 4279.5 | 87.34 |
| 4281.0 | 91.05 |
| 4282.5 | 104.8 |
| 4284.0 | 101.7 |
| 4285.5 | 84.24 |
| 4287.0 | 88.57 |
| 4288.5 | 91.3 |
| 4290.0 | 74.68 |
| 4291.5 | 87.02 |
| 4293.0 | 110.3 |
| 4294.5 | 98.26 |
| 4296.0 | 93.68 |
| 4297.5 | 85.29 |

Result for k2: 9114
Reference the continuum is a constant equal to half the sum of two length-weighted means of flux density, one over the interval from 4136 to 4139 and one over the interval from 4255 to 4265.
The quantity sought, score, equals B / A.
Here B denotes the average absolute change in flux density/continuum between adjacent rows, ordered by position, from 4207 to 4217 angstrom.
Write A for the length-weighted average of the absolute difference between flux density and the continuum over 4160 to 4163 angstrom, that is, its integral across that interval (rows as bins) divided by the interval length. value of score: 0.009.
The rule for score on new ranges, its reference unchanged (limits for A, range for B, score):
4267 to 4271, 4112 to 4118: 0.008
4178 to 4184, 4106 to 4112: 0.019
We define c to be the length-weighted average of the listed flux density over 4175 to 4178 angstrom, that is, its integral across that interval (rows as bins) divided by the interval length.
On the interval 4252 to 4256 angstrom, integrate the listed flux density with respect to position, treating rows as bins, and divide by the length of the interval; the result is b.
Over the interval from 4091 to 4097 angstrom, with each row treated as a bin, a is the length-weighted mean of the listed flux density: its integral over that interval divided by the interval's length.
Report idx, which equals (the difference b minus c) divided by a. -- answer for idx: 0.06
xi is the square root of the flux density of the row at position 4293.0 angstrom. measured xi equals 10.5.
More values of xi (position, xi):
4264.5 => 10.4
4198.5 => 9.1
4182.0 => 9.8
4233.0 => 10.0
